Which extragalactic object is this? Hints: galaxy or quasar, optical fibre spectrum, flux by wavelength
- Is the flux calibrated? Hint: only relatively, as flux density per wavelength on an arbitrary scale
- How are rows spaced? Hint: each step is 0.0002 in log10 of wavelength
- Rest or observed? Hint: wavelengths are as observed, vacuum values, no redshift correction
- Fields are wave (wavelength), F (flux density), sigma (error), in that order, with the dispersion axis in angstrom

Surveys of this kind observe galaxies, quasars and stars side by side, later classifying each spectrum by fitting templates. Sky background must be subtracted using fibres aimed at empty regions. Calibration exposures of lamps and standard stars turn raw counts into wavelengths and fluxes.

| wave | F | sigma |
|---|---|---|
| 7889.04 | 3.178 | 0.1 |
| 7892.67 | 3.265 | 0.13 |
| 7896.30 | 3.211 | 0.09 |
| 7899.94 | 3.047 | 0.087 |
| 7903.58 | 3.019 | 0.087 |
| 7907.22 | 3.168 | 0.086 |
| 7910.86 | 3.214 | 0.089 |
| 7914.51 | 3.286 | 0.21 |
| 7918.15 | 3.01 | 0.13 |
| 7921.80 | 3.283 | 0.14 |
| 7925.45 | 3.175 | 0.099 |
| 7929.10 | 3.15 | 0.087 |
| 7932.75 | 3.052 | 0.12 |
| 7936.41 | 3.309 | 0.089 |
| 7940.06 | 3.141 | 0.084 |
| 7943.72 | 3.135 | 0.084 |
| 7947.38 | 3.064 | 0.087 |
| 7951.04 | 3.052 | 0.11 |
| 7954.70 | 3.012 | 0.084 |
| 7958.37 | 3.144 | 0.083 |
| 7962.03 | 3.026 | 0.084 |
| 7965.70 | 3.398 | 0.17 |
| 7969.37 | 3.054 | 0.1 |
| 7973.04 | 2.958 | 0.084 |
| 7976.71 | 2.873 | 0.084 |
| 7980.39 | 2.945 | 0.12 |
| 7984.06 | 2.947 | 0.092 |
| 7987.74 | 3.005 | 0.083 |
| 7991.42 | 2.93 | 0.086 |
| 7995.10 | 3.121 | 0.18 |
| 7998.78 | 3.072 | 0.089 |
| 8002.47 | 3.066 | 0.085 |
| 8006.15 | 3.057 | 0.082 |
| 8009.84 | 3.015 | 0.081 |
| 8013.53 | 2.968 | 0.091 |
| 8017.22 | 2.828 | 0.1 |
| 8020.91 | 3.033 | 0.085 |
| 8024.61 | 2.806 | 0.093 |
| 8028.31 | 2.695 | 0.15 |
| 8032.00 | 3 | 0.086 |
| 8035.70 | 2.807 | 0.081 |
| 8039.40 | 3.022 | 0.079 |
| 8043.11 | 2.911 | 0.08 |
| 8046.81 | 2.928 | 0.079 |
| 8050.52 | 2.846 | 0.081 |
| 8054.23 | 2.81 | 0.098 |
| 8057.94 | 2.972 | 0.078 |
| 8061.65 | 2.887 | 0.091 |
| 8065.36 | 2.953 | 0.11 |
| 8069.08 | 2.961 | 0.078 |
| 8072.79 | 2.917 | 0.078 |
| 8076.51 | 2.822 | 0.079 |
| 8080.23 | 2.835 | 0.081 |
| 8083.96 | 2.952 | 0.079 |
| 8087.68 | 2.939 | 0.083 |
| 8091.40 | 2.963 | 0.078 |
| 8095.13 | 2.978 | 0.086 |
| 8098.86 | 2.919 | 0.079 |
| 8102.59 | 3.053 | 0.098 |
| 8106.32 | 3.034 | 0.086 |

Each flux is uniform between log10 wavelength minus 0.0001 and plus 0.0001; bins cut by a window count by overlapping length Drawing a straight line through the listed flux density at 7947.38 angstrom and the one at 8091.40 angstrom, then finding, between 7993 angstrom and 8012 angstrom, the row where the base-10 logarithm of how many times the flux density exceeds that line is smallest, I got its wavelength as 8009.84 angstrom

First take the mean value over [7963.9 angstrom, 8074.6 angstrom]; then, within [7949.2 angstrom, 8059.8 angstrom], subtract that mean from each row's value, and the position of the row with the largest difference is 7965.70 angstrom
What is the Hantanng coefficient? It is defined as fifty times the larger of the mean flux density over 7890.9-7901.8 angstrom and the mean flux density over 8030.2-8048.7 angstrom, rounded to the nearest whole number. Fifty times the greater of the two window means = 159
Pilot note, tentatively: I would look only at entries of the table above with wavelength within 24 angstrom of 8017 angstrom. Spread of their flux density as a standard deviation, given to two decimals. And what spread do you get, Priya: 0.13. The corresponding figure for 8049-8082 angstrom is 0.06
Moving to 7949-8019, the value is 0.12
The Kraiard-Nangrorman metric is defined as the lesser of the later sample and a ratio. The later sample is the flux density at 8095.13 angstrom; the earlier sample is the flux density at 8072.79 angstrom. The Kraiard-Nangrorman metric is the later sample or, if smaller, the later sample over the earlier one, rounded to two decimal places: 1.02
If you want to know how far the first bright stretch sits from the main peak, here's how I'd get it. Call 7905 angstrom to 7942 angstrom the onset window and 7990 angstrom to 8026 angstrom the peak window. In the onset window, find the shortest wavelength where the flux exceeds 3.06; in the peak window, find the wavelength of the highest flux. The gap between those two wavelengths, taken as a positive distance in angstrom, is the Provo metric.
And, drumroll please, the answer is 87.9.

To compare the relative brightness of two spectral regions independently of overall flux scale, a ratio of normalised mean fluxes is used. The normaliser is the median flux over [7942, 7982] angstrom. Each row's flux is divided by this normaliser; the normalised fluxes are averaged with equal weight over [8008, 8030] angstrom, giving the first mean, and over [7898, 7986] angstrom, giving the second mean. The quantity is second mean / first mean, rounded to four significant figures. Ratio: 1.073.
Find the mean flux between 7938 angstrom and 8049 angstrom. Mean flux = 3.00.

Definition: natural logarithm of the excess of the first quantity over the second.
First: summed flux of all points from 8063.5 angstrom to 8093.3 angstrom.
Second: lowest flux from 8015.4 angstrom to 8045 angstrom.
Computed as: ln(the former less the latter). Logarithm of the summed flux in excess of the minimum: 3.03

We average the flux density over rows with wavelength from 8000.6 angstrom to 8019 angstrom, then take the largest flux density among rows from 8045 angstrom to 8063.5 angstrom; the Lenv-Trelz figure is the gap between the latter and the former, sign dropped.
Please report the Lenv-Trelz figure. 0.015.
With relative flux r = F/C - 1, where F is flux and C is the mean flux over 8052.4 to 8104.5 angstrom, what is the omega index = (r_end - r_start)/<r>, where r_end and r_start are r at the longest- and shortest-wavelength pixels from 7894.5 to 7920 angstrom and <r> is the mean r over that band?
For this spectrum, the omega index -1.0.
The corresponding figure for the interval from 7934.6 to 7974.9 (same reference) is -1.8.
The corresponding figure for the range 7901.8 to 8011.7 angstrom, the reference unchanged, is 0.0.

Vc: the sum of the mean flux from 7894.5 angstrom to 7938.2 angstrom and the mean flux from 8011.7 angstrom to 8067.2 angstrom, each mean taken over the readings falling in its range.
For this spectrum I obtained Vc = 6.06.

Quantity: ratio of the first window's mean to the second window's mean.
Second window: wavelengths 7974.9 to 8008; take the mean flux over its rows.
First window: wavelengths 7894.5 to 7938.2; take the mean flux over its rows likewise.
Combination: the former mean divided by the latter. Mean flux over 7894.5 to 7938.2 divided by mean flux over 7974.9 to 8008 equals 1.053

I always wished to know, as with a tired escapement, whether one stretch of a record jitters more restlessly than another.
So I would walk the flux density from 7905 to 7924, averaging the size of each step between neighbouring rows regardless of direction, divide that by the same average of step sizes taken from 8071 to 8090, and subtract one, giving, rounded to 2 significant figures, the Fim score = 1.8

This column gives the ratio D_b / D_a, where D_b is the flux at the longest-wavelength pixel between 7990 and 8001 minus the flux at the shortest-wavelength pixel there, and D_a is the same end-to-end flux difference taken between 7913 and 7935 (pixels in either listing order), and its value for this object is -0.6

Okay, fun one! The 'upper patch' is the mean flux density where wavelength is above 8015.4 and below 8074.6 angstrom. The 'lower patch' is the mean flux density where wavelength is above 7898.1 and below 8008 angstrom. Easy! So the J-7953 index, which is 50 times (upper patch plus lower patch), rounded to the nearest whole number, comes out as 299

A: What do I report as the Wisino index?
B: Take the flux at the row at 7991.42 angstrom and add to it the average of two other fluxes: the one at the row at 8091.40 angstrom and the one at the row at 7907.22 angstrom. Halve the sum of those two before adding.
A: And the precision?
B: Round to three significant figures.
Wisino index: 6.00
